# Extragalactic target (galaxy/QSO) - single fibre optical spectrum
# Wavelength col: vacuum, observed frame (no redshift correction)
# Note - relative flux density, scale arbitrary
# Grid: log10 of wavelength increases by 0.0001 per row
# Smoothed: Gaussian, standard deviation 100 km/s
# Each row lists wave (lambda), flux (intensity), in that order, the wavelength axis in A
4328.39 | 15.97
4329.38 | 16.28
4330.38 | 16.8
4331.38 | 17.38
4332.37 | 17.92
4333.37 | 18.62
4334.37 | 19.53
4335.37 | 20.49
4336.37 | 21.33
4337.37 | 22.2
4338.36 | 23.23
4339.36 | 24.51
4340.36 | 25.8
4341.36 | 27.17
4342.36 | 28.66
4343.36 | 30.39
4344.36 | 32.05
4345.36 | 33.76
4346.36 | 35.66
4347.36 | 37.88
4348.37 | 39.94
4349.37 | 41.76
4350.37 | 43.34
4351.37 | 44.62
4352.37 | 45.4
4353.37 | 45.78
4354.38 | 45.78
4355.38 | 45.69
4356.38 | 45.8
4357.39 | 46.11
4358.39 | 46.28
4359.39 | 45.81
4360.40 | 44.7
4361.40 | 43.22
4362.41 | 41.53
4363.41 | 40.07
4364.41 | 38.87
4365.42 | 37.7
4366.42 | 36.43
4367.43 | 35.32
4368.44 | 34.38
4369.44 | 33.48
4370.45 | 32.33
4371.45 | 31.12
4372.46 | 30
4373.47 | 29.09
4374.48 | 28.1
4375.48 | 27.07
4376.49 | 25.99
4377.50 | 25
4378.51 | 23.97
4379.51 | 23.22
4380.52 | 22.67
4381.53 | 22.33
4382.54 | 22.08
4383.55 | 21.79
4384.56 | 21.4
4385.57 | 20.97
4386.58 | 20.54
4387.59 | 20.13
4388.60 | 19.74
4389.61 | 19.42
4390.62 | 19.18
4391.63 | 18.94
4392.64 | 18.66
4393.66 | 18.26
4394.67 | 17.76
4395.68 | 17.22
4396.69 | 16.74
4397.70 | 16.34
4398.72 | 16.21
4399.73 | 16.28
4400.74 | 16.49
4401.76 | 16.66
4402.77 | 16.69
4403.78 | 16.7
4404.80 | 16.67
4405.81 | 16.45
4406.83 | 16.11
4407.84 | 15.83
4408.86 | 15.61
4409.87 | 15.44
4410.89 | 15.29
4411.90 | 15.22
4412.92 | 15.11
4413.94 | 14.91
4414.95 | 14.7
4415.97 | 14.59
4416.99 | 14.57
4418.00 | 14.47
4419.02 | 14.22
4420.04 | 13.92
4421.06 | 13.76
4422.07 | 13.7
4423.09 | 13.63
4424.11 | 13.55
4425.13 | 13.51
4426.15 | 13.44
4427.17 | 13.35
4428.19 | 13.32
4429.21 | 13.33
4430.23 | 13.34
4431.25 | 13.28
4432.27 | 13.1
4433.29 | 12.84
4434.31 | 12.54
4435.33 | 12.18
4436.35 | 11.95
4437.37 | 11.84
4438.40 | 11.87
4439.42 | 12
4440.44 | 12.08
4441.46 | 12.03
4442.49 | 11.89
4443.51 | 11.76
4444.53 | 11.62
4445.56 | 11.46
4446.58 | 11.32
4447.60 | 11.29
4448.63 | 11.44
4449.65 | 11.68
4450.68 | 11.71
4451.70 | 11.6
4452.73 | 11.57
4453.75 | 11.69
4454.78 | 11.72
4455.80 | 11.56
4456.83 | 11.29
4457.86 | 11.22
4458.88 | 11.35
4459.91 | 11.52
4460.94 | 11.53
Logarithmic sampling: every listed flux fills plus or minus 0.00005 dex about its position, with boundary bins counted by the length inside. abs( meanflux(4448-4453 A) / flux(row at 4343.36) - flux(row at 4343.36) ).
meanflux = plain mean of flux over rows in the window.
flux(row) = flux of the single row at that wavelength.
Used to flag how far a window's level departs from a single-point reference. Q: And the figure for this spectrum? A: 30.0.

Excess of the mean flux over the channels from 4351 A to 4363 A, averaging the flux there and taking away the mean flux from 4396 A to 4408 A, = 29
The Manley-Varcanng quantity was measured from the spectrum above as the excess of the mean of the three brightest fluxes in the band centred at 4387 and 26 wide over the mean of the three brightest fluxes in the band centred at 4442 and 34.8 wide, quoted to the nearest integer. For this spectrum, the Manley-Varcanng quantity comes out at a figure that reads 14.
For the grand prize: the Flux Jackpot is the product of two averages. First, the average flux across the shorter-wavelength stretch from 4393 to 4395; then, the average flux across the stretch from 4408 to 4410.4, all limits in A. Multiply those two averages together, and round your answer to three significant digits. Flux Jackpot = 280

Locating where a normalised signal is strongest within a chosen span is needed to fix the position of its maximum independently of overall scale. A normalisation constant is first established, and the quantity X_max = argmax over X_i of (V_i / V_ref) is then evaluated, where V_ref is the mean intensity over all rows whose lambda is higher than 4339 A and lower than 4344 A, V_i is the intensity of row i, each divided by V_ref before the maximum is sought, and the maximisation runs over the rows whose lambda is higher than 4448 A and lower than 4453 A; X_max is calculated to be 4450.68 A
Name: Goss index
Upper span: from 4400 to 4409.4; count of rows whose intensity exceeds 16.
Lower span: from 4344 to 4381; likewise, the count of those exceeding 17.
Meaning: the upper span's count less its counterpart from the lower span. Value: -30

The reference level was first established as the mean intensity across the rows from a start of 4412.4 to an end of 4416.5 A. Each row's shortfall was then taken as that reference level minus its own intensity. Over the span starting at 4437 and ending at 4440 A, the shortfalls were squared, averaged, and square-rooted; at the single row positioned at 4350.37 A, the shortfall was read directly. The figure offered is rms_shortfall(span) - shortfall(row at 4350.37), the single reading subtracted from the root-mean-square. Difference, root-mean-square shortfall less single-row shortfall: 31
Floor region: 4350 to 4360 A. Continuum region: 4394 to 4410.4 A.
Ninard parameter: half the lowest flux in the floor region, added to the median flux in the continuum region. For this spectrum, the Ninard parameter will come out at 38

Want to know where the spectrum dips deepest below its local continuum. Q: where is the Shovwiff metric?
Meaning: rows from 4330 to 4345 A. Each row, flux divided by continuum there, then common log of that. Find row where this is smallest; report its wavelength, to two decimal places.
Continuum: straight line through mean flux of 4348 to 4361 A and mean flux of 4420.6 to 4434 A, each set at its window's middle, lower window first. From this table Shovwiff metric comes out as 4330.38 A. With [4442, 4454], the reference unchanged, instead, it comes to 4442.49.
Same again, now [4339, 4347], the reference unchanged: 4339.36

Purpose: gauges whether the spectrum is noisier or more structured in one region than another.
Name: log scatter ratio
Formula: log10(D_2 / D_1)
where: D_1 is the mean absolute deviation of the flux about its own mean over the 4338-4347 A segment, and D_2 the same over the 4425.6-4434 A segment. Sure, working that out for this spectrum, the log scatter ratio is -1.4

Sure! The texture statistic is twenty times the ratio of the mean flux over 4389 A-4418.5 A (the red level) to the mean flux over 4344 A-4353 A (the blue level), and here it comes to 8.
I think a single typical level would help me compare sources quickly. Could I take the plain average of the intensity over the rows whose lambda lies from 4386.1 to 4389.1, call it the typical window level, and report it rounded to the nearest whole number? 20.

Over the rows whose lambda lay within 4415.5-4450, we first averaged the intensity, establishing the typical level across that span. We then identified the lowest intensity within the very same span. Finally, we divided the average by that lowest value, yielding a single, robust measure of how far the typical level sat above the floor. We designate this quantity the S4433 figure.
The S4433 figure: 1.13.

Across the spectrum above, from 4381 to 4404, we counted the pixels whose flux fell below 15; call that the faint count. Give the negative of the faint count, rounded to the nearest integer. 0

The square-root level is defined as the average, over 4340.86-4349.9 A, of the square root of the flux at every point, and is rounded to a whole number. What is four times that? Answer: 23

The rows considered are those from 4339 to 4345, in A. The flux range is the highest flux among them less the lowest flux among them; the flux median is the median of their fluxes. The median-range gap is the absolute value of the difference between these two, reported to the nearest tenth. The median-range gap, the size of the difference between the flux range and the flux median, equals 20.4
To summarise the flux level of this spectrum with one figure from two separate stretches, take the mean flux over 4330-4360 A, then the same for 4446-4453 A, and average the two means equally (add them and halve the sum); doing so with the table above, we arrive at 22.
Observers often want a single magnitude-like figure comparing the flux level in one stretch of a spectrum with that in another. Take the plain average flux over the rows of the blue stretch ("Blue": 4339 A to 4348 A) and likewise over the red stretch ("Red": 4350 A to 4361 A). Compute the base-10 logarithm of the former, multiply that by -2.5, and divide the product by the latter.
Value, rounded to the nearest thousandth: -0.082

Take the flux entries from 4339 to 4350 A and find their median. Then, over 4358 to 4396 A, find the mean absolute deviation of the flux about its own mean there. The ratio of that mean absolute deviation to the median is 0.24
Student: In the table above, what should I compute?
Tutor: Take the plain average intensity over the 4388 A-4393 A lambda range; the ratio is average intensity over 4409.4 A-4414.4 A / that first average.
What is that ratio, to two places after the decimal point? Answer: 0.79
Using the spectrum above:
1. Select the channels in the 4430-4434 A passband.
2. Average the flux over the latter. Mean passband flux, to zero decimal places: 13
